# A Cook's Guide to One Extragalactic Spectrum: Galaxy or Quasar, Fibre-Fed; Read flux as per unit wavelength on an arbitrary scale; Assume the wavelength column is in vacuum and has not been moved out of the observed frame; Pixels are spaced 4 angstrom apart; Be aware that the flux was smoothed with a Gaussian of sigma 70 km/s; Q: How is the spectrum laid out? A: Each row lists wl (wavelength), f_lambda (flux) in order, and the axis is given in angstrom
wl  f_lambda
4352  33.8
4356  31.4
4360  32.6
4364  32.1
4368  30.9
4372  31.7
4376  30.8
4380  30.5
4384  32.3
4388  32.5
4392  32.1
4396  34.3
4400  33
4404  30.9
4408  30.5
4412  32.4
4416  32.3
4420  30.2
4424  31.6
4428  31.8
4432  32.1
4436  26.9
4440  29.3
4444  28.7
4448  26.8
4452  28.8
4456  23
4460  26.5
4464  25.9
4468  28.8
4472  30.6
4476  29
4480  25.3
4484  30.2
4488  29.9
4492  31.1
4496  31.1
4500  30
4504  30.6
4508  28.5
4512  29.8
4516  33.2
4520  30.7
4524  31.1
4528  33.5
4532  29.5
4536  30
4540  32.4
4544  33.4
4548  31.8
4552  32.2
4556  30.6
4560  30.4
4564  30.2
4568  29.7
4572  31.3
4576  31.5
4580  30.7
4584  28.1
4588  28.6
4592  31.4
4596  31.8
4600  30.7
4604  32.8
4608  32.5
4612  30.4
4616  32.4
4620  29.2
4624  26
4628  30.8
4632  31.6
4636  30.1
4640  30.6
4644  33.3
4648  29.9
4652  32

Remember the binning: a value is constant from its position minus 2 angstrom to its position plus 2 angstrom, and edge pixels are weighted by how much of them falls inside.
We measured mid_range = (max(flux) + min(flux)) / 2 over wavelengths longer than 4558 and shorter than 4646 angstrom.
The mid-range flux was 29.65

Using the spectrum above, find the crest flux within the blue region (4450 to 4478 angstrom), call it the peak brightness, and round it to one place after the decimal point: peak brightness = 30.6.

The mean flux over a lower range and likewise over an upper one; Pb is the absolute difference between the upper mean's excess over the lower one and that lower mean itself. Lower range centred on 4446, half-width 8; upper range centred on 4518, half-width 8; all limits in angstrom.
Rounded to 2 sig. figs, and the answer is 26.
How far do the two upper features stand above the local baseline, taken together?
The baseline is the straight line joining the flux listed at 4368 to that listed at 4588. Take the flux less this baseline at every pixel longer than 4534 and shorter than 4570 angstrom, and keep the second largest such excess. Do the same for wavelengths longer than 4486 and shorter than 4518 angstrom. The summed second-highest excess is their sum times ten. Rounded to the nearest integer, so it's 48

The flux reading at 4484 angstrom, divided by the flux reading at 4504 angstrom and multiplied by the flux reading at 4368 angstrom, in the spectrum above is 30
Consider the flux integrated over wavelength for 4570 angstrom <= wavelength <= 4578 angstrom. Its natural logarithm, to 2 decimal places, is 5.53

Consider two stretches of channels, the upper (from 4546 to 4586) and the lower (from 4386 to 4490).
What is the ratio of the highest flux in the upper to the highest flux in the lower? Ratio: 0.94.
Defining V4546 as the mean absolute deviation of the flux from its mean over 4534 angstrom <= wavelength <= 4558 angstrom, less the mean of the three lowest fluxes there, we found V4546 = -29.8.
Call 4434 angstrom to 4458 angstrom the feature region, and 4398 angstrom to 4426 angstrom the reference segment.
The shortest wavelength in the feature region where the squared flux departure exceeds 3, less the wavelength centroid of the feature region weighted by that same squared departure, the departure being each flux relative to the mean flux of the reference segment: -14.0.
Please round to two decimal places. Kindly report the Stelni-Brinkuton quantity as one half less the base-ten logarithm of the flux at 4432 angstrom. -1.01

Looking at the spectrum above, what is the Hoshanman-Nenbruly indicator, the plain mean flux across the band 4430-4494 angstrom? 28.3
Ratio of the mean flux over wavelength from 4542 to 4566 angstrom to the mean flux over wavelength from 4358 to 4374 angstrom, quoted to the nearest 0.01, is 0.99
